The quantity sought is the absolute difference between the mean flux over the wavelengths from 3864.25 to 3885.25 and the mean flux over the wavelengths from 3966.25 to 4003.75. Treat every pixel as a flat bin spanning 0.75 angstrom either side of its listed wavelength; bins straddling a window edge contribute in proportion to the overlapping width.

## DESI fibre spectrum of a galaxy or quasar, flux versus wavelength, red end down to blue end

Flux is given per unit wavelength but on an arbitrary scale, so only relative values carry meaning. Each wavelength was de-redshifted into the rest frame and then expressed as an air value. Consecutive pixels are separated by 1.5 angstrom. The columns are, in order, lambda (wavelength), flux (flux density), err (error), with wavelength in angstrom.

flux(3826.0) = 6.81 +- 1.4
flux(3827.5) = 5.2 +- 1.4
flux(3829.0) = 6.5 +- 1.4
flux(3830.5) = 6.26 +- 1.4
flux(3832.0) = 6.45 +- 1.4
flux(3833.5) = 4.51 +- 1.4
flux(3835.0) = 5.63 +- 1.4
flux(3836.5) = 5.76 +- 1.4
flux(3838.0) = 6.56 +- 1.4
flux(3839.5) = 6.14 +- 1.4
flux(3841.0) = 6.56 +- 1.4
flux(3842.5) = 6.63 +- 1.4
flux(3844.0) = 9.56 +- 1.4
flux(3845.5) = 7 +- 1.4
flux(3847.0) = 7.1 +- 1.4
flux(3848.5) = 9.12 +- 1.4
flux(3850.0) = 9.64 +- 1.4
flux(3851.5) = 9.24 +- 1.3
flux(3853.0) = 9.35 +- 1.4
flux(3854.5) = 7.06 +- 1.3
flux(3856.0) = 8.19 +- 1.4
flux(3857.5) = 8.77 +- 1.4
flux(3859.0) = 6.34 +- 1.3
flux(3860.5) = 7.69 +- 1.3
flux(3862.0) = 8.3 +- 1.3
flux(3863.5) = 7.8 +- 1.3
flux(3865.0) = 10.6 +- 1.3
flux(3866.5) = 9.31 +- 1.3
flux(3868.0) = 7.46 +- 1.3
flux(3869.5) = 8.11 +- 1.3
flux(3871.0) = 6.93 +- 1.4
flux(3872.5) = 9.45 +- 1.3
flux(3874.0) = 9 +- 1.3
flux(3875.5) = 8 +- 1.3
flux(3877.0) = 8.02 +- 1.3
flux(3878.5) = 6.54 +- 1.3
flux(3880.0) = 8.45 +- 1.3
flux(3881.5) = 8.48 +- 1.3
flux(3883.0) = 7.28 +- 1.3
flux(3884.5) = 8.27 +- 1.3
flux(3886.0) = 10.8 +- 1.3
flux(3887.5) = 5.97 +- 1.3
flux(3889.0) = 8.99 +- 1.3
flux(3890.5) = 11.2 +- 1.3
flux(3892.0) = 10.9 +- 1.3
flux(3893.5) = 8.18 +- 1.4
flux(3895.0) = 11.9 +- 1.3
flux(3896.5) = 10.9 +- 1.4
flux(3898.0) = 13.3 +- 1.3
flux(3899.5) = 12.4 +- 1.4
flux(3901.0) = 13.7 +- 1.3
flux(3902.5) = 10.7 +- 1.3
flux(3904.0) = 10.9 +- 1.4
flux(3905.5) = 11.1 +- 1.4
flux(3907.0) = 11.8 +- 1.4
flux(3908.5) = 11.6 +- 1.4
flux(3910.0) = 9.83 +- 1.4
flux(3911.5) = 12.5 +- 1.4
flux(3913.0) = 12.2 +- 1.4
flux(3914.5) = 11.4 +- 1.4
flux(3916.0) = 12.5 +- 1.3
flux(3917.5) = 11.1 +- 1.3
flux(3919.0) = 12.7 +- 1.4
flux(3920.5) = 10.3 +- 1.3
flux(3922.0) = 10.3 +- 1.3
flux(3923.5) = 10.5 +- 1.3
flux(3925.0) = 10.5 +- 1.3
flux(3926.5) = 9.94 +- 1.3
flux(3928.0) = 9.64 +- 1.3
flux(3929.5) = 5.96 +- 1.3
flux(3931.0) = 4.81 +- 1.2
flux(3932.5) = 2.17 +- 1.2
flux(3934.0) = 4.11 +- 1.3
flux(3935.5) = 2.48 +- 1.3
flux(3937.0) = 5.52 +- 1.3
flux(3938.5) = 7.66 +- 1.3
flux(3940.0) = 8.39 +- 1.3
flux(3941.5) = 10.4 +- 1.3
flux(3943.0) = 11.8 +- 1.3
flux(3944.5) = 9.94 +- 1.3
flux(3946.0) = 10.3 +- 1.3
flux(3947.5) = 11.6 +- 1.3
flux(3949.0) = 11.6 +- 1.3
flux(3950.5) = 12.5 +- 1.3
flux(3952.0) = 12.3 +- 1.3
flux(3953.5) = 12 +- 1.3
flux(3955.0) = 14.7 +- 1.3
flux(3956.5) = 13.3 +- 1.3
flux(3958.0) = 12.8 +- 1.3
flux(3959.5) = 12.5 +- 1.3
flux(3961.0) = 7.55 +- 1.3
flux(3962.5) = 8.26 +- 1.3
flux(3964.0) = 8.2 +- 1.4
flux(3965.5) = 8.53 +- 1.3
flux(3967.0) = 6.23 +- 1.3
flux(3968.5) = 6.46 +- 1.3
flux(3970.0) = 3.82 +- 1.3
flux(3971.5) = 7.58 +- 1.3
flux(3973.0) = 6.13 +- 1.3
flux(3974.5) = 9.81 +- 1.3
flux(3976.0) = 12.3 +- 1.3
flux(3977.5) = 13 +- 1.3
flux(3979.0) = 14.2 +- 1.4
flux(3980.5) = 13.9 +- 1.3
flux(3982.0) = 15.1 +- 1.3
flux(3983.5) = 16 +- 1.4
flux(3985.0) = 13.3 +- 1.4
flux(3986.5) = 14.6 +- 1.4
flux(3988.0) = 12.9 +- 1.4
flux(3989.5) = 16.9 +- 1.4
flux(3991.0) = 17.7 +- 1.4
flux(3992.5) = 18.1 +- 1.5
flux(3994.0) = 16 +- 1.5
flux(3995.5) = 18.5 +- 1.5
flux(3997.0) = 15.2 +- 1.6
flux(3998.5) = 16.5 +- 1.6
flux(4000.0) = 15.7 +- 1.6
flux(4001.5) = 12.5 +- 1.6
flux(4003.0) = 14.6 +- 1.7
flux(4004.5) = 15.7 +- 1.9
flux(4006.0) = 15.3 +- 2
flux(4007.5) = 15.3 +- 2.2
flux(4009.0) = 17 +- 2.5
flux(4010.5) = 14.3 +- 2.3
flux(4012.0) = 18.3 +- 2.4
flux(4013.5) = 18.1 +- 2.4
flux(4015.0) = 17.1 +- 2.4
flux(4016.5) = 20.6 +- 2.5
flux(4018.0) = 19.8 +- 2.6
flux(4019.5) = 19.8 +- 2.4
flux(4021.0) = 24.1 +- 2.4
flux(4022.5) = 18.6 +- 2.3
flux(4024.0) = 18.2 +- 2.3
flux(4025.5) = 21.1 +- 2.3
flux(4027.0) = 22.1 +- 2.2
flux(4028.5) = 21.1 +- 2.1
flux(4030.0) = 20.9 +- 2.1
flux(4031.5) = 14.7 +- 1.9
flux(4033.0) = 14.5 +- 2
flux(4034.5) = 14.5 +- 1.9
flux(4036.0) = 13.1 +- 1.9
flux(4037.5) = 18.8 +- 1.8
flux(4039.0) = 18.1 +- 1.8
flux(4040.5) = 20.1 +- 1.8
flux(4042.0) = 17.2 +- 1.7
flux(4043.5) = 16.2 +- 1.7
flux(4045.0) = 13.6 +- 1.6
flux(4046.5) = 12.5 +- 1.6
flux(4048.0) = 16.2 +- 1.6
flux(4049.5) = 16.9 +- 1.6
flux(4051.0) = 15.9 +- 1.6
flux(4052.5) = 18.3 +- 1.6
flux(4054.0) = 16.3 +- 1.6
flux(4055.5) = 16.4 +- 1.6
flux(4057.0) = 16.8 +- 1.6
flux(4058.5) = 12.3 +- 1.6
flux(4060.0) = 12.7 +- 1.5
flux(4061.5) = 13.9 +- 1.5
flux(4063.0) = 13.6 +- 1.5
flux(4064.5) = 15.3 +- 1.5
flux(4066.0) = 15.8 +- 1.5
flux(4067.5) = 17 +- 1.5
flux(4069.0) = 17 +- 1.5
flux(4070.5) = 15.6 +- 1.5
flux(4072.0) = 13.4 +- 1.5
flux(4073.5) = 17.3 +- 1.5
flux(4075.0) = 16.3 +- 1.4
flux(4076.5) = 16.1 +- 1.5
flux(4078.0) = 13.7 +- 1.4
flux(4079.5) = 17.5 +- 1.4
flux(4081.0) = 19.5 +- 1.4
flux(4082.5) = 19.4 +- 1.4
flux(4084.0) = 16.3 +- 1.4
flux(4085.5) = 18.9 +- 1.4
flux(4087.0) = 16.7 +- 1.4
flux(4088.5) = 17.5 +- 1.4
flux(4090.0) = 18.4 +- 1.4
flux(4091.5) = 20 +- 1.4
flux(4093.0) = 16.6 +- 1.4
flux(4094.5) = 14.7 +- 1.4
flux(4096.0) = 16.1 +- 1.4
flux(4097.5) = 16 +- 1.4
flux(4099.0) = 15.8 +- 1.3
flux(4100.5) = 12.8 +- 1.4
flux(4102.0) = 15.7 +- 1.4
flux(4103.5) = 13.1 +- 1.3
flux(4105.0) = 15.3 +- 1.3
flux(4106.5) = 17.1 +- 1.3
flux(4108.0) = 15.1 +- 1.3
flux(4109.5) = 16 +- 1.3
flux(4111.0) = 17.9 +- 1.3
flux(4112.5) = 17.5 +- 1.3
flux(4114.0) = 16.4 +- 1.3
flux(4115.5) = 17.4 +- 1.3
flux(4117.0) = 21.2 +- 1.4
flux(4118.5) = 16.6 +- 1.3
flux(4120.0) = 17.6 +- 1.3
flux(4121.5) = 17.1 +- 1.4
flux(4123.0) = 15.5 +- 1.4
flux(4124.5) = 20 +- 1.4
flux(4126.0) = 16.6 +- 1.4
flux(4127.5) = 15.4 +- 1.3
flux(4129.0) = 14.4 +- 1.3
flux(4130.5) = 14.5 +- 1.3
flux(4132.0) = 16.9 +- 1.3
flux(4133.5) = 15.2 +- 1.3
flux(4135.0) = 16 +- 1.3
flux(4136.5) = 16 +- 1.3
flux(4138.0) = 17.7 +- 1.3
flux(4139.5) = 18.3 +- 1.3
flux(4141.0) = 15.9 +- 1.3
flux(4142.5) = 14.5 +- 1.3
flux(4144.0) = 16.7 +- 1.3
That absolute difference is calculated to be 4.8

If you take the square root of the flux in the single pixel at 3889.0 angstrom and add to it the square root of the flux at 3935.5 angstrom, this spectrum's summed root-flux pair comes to 4.6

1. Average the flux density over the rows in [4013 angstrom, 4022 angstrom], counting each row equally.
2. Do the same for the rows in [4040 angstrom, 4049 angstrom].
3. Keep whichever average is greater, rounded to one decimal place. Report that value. 19.9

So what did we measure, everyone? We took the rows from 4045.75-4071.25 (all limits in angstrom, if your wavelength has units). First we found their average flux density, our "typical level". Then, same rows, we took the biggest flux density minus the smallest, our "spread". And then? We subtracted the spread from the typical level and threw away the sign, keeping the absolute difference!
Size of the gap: 9.4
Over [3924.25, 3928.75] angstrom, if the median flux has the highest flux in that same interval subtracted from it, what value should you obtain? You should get -0.6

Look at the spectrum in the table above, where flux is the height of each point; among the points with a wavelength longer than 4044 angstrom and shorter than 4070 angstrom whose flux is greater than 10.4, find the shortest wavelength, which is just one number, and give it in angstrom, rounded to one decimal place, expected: 4045.0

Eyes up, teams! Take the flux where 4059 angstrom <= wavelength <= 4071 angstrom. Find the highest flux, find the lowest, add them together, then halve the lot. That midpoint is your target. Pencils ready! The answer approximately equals 15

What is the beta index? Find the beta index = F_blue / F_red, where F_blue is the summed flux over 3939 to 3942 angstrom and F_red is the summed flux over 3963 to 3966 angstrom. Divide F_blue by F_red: 1.1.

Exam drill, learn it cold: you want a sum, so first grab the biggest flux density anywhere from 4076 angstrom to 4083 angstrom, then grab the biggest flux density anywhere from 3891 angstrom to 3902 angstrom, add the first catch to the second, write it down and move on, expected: 33.2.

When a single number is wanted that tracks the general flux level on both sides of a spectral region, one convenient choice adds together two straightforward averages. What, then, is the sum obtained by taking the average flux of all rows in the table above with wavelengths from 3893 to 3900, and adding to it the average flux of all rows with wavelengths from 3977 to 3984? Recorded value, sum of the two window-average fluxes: 25.8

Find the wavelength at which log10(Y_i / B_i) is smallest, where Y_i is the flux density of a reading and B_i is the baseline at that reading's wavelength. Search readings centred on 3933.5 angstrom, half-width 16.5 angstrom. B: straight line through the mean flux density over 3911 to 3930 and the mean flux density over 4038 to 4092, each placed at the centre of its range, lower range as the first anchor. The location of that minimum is 3932.5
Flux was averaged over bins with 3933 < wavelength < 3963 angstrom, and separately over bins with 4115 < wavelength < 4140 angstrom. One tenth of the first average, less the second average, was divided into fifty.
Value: -3.2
